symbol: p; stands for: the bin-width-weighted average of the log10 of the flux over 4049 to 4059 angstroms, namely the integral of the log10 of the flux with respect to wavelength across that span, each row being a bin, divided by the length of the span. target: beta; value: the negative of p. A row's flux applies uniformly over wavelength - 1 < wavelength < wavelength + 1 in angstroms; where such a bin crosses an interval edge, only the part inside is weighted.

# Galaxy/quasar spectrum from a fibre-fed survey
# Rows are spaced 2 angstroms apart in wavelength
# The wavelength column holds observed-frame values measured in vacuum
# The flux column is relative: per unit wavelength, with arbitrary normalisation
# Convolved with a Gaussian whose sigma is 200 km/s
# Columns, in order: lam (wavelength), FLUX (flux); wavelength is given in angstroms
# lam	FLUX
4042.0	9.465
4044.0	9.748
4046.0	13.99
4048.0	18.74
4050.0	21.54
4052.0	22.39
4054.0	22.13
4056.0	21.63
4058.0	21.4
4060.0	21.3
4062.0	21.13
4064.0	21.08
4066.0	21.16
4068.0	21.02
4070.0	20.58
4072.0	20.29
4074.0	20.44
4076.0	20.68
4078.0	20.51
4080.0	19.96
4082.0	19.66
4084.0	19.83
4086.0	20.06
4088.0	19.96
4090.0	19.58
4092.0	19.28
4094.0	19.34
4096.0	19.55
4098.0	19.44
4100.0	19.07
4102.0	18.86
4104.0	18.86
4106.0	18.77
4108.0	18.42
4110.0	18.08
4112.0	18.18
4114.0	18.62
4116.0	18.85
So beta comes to -1.34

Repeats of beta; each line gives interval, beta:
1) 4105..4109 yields -1.27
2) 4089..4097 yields -1.29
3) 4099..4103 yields -1.28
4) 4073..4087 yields -1.30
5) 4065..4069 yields -1.32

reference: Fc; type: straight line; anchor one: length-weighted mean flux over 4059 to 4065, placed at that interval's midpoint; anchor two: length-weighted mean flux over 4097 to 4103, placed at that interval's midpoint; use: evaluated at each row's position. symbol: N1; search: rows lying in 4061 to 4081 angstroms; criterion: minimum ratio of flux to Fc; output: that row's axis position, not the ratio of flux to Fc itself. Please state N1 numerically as 4072.0 angstroms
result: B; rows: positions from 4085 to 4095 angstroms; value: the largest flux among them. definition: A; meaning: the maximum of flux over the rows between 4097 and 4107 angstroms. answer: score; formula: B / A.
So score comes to 1.03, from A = 19.44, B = 20.06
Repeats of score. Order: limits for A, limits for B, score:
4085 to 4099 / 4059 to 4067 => 1.06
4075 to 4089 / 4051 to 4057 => 1.08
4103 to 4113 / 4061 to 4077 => 1.12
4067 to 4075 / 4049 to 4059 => 1.07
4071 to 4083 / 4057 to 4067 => 1.03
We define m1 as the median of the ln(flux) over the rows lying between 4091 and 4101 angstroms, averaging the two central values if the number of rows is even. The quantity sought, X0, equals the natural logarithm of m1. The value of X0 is 1.086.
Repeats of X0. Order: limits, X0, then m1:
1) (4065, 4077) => 1.107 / 3.03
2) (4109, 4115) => 1.065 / 2.90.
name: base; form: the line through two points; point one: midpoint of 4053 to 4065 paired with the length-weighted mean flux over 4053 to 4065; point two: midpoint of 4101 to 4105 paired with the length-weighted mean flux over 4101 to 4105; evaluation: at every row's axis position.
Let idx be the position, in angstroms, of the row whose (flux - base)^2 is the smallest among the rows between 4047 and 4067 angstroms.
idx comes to 4056.0 angstroms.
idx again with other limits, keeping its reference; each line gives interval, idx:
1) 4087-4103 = 4100.0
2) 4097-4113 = 4100.0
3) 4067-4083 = 4068.0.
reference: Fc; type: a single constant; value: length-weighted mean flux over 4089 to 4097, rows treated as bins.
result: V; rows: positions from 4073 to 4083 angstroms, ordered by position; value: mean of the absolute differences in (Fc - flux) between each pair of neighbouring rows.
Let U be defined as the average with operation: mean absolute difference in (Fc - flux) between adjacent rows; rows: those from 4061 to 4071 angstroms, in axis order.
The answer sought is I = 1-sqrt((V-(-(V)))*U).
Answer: 0.67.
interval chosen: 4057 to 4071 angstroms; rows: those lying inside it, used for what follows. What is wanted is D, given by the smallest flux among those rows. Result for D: 20.58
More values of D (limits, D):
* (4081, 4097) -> 19.28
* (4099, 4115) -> 18.08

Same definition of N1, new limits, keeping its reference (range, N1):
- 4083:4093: 4092.0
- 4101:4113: 4110.0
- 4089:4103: 4092.0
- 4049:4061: 4050.0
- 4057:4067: 4062.0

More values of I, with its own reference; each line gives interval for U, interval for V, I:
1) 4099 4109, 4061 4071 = 0.76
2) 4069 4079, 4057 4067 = 0.79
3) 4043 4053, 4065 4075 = -0.27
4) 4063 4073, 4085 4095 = 0.68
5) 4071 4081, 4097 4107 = 0.70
